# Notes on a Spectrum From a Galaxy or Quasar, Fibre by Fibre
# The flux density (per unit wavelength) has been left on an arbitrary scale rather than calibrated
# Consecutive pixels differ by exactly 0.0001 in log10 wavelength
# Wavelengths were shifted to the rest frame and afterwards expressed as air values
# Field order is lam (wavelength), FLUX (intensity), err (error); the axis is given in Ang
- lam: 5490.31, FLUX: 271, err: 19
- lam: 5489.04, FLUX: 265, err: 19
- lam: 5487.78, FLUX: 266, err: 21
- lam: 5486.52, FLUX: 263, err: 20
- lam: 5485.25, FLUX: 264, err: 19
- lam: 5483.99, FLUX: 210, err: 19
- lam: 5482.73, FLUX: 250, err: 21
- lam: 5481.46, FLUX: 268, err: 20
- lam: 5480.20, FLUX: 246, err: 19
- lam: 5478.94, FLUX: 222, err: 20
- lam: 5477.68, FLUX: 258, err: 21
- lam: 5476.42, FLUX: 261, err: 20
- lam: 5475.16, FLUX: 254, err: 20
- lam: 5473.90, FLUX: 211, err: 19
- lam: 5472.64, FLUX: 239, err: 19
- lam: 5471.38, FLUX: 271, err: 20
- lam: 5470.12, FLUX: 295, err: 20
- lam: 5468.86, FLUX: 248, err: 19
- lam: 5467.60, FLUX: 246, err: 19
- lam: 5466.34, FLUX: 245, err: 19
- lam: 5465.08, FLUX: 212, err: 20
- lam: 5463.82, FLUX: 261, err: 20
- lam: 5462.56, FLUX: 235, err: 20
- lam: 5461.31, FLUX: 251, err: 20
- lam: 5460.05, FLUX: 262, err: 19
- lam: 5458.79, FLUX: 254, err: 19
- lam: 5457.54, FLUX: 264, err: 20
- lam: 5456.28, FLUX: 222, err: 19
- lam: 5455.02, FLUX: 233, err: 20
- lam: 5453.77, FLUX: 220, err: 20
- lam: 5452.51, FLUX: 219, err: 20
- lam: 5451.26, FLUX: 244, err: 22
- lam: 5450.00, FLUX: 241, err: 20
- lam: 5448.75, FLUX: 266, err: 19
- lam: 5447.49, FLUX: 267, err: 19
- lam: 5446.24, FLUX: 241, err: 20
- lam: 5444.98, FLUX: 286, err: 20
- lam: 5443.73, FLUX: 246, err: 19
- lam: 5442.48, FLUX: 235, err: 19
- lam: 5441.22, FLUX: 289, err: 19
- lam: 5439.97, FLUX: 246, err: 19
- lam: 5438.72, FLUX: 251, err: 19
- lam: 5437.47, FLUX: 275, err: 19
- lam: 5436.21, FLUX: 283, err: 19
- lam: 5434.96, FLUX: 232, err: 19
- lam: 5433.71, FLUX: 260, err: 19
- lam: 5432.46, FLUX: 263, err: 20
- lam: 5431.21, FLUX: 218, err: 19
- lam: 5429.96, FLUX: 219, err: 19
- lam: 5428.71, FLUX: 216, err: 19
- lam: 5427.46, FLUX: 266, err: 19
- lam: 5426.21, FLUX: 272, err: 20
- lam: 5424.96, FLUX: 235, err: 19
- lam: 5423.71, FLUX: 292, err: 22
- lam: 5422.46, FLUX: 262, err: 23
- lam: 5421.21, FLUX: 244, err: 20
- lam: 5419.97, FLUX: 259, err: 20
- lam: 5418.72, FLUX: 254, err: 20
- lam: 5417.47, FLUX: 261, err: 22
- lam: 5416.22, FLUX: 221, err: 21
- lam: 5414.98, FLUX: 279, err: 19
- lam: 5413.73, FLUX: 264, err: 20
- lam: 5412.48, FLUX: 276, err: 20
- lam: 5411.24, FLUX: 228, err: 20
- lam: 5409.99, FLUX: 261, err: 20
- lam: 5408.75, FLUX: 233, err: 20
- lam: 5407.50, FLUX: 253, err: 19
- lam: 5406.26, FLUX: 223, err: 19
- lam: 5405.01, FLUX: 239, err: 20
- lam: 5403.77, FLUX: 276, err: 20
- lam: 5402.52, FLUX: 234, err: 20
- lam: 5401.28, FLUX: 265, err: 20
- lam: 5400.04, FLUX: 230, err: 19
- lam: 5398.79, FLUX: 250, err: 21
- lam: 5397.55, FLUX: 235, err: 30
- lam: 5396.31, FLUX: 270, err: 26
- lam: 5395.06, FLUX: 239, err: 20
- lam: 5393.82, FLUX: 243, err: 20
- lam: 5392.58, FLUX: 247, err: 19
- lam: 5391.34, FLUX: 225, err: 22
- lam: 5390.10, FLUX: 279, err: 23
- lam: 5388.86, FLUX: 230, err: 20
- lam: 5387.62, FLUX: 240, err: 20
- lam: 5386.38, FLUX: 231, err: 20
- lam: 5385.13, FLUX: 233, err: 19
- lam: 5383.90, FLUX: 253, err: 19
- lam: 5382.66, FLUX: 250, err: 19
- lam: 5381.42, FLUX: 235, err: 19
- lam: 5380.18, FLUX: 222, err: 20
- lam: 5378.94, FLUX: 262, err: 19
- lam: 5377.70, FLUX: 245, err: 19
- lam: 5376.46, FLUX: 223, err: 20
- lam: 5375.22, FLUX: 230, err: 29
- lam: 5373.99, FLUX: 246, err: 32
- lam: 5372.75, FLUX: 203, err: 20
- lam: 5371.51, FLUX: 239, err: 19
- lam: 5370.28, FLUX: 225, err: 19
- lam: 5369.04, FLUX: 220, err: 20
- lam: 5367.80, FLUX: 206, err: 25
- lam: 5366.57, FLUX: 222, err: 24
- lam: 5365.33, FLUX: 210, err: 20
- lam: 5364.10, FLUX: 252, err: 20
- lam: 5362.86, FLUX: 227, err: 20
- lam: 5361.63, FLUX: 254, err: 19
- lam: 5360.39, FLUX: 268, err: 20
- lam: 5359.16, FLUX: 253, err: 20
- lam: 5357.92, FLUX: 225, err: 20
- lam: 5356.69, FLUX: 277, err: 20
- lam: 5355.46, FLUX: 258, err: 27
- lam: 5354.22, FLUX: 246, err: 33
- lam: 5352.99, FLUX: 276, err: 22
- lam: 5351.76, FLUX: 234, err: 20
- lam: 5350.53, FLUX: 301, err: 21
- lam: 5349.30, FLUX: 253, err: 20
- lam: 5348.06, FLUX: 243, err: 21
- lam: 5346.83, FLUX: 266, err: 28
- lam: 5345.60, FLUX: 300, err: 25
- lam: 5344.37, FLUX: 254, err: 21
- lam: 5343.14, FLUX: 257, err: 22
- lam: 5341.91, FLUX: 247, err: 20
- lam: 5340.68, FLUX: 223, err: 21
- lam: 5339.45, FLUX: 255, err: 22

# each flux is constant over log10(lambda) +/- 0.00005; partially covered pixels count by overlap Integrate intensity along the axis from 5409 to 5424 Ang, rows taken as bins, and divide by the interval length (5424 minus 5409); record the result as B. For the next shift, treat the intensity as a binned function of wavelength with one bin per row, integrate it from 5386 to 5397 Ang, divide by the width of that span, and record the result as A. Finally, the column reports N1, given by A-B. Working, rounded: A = 245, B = 257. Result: -12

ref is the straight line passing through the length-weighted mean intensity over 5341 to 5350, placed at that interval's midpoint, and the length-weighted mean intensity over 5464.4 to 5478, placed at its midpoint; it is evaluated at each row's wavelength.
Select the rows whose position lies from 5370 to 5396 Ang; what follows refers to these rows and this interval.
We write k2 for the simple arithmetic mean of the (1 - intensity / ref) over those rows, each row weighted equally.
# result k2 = 0.070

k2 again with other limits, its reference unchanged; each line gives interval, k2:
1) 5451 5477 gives 0.017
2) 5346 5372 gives 0.049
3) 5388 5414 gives 0.027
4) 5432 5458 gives -0.002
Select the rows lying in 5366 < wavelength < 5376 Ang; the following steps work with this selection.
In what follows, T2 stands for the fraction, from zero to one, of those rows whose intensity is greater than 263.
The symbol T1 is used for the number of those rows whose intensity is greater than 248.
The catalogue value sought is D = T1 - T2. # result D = 0.0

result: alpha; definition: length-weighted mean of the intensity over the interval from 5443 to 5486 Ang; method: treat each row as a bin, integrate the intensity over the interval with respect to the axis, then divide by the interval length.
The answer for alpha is 247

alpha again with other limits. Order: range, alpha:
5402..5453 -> 252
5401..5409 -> 246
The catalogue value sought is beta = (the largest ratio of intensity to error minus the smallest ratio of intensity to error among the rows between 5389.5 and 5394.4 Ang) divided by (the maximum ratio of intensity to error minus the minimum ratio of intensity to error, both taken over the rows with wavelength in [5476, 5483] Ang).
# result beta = 1.2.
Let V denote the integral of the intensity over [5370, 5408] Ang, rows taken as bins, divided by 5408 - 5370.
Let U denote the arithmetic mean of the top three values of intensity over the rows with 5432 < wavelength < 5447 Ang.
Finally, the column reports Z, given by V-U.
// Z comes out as -45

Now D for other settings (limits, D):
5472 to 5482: 3.9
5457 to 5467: 4.9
